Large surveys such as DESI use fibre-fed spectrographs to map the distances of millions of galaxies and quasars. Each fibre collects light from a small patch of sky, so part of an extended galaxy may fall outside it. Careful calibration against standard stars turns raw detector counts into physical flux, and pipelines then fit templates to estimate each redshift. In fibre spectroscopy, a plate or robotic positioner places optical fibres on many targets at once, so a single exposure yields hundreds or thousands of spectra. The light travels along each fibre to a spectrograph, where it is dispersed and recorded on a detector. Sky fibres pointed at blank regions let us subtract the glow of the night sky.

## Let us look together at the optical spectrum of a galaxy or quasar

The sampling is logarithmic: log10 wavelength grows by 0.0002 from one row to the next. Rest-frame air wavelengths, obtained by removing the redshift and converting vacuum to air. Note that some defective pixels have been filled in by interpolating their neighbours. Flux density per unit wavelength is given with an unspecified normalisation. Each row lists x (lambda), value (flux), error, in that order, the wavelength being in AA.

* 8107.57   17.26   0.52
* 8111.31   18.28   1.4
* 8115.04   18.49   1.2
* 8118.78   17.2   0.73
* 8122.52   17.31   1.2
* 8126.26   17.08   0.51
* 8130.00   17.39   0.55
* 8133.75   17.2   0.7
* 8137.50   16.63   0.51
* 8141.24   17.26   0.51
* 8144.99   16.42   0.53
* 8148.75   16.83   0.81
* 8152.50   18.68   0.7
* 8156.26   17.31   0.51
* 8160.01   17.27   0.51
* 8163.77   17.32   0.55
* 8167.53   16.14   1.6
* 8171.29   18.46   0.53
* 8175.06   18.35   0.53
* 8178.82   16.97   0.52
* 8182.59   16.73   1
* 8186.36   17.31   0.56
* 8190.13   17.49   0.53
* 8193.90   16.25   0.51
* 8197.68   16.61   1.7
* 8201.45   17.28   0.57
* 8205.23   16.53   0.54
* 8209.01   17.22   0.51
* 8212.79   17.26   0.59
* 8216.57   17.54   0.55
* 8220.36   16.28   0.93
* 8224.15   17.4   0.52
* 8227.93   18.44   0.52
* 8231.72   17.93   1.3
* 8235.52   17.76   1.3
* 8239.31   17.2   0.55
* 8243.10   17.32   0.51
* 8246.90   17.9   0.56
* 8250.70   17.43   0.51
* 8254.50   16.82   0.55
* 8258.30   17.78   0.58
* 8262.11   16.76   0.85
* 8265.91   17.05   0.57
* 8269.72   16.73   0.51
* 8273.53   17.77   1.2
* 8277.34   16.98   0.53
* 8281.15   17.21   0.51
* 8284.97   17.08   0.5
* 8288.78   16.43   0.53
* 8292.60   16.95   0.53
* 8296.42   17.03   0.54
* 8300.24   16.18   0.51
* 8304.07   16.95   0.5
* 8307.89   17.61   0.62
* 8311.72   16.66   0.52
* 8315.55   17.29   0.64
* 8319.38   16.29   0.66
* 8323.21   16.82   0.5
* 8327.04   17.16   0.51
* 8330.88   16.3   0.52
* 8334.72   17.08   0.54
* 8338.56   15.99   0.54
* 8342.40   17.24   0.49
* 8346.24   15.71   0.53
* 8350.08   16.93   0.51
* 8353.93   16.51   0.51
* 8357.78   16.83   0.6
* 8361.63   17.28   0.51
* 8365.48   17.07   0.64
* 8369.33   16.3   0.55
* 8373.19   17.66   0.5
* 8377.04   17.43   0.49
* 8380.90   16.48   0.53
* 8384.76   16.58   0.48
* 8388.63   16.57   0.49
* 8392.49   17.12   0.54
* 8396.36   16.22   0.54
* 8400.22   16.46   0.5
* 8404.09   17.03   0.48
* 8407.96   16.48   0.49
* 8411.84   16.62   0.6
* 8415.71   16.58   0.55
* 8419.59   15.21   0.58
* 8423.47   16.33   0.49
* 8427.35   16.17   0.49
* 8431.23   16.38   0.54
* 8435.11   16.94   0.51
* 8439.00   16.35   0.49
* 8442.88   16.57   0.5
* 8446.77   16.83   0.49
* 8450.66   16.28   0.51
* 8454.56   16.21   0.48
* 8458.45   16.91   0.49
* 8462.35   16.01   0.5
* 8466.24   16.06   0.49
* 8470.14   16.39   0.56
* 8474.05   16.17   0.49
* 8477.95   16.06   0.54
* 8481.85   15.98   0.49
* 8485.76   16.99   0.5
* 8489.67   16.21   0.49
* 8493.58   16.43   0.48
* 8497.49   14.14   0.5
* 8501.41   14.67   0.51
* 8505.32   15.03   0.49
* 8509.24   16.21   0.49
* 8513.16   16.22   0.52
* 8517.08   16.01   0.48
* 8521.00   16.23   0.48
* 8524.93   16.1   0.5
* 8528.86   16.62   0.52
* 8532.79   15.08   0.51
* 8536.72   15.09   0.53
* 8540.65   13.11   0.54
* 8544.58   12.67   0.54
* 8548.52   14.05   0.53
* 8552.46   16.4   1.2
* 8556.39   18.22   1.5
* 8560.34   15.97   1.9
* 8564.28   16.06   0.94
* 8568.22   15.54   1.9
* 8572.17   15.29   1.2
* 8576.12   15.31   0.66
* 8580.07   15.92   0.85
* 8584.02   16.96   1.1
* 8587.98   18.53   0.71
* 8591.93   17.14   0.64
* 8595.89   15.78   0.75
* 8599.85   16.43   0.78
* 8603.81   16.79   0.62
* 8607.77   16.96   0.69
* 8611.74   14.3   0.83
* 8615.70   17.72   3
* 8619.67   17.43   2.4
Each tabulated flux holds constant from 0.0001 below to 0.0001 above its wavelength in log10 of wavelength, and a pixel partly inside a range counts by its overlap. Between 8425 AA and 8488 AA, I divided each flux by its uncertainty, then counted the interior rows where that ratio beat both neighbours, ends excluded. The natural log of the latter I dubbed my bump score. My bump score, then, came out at 1.61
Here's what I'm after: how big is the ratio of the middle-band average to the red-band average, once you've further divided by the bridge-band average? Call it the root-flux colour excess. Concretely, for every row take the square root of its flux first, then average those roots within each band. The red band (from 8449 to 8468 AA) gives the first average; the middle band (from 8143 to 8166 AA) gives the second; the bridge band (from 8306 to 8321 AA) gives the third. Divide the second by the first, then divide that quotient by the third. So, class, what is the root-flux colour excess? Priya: 0.250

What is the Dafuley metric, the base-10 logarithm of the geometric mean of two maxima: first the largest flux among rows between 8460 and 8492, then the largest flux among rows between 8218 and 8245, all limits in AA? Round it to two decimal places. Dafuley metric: 1.25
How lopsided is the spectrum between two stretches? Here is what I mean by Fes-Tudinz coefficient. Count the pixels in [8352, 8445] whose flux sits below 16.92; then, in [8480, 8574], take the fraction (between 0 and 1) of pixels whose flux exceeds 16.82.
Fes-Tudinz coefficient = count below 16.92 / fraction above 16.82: 204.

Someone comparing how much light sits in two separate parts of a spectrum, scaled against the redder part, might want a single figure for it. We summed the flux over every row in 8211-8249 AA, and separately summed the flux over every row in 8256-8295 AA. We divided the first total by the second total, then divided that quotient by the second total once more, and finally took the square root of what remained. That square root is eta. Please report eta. 0.0775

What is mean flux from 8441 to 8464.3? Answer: 16.5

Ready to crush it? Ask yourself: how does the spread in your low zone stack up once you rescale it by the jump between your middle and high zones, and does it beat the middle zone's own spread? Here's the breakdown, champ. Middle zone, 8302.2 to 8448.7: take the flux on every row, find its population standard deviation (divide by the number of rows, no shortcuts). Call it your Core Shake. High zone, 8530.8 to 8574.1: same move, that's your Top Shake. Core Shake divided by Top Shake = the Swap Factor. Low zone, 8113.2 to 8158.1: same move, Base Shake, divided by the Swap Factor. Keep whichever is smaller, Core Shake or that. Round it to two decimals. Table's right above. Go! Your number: 0.50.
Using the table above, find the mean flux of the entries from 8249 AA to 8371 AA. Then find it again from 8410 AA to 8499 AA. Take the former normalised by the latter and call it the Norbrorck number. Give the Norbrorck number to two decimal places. 1.04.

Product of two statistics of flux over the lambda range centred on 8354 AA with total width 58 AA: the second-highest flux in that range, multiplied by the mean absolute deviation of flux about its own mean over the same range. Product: 8.1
